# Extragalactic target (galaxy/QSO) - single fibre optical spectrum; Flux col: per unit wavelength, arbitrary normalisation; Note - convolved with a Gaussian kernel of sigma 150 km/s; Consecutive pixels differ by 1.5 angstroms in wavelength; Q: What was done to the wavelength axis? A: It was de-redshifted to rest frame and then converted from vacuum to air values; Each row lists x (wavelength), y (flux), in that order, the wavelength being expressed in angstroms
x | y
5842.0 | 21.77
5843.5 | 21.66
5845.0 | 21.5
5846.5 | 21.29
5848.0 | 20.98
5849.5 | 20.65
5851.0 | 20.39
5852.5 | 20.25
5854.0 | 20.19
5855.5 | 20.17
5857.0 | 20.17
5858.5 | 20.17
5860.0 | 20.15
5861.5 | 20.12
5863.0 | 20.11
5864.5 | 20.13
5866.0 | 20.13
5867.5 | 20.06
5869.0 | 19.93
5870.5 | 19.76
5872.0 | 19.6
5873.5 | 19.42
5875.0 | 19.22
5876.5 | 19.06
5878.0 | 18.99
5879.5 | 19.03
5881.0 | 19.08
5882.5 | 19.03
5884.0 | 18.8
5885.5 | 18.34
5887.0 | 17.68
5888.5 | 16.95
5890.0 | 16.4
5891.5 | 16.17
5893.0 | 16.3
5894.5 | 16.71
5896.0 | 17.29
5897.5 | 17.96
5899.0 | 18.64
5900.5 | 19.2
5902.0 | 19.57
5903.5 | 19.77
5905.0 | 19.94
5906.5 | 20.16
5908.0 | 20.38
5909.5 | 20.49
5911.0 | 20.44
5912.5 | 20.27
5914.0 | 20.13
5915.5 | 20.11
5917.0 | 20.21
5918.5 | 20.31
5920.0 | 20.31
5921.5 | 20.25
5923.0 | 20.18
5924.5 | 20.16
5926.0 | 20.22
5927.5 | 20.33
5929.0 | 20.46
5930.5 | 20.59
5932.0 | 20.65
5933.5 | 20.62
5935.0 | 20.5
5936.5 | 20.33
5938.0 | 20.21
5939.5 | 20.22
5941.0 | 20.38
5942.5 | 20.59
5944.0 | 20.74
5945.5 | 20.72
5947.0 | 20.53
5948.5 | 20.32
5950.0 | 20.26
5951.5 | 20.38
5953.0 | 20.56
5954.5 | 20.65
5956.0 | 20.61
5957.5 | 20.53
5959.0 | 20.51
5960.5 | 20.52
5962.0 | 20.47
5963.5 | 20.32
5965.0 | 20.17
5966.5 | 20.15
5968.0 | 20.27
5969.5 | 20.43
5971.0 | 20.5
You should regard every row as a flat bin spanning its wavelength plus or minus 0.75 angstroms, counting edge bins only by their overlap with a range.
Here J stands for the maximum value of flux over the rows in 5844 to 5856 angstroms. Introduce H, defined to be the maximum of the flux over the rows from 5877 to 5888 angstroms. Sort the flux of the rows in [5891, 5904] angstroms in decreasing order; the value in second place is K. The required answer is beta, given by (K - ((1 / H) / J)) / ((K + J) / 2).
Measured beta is 0.95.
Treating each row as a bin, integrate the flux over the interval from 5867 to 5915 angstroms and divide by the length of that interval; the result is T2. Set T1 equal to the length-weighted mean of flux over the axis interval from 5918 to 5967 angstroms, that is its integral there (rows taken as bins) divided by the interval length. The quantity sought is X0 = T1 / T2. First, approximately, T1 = 20.4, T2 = 18.9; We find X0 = 1.08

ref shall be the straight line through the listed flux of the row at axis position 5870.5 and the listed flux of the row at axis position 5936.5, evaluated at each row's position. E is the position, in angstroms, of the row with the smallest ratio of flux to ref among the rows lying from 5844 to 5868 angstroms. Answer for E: 5867.5 angstroms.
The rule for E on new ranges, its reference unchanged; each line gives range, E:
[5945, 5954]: 5950.0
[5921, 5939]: 5938.0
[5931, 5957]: 5950.0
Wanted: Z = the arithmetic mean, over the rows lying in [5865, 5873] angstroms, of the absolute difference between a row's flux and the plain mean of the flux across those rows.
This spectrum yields 0.17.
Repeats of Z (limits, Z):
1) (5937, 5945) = 0.19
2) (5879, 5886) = 0.23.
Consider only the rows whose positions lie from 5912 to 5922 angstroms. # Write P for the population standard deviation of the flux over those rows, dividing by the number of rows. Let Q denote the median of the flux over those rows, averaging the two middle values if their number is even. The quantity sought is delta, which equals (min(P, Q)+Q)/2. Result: 10.2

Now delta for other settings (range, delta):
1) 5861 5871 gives 10.1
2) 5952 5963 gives 10.3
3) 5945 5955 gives 10.3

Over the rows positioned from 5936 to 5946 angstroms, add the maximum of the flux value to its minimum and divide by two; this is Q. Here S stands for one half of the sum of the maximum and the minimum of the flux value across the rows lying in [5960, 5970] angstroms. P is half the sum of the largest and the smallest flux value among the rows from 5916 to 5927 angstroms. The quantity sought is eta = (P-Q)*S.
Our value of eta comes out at -5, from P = 20.2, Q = 20.5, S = 20.3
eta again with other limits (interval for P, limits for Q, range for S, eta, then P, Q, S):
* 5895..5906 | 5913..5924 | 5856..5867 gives -32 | 18.6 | 20.2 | 20.1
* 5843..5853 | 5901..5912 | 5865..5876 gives 18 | 21.0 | 20.0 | 19.7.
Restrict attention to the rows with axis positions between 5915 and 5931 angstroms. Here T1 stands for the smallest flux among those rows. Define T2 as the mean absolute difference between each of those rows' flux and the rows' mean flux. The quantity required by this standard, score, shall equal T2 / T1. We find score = 0.005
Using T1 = 20.11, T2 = 0.10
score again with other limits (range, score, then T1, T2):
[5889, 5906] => 0.080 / 16.17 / 1.30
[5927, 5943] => 0.007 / 20.21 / 0.14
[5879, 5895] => 0.066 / 16.17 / 1.07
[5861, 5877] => 0.017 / 19.06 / 0.33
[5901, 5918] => 0.011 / 19.57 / 0.21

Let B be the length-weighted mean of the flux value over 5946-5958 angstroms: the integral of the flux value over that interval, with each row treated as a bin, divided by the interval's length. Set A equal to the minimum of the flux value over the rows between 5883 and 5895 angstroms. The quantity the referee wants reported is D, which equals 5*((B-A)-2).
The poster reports 12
